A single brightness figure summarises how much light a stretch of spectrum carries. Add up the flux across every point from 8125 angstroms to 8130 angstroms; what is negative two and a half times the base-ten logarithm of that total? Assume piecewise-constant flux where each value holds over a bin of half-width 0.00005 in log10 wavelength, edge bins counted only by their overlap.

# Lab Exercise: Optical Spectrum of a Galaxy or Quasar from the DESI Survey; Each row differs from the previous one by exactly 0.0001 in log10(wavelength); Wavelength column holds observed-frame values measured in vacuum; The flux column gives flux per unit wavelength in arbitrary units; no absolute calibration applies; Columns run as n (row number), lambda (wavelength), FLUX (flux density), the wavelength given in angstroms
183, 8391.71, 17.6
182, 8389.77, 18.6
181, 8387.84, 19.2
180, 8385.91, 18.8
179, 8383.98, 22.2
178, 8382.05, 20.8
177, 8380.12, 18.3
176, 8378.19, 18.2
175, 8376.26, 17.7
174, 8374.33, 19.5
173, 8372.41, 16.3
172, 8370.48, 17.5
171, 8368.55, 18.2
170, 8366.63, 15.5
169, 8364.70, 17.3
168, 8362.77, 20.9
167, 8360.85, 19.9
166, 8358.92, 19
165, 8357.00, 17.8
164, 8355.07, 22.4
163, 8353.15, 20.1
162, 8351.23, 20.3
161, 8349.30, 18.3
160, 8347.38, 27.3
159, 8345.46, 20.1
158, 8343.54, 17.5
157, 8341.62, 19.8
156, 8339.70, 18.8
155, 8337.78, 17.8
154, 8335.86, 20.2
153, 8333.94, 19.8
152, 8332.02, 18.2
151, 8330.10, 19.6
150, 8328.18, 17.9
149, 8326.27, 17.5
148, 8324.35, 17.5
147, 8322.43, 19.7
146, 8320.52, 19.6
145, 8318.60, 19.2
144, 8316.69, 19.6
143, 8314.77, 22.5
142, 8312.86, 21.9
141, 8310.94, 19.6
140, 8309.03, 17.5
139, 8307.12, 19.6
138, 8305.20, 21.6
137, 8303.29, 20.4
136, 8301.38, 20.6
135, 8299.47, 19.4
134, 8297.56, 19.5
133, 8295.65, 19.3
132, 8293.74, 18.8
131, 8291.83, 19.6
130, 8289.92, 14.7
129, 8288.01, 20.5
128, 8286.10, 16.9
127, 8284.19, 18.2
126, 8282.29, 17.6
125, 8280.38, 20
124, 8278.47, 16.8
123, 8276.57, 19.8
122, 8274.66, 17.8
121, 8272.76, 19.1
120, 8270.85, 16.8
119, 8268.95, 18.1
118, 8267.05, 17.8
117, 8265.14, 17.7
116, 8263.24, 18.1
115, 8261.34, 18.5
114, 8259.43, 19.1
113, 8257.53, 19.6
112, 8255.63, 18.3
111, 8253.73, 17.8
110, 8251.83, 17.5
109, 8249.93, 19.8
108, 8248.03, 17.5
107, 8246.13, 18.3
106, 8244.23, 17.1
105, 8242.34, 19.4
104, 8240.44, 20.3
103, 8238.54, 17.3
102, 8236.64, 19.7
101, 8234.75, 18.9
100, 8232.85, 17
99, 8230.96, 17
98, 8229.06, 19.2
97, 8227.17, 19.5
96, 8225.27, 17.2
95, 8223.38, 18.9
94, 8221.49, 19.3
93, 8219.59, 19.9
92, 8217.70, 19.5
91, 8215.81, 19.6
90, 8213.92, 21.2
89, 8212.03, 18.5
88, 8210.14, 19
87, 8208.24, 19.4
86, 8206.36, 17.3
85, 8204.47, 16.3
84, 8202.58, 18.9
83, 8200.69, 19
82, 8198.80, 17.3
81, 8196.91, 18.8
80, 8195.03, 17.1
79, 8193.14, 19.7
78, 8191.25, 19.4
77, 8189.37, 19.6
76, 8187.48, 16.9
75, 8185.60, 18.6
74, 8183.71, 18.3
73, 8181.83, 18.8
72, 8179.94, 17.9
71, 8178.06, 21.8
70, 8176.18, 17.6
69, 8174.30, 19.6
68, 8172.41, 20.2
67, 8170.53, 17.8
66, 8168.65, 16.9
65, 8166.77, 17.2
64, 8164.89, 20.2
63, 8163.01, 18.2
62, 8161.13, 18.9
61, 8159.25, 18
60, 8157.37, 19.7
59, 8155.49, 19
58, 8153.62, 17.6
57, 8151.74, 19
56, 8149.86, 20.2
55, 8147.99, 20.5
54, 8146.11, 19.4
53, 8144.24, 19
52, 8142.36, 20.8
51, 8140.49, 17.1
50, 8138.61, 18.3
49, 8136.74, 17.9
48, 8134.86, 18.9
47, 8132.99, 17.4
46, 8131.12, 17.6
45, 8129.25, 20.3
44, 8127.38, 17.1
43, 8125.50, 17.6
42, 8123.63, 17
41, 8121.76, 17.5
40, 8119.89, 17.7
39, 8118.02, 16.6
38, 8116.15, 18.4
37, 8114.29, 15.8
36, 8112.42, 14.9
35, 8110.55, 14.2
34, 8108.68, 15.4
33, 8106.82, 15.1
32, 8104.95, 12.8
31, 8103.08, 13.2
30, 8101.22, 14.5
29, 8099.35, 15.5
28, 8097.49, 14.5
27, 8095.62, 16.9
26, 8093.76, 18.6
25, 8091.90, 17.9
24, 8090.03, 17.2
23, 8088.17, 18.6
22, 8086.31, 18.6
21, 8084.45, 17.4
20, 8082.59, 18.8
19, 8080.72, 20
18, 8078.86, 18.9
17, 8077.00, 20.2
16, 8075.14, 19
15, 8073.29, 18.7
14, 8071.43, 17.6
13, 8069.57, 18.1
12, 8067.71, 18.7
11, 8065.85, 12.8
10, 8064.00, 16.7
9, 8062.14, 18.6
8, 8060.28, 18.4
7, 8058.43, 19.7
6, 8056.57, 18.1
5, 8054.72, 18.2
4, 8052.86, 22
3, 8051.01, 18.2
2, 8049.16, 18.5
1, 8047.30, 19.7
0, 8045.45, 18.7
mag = -4.35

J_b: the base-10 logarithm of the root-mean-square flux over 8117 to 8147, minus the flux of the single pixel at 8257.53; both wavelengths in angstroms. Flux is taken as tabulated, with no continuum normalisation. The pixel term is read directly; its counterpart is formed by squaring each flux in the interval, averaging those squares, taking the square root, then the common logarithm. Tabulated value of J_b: -18.3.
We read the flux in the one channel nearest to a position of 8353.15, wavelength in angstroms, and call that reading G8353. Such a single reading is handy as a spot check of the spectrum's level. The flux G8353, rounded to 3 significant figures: 20.1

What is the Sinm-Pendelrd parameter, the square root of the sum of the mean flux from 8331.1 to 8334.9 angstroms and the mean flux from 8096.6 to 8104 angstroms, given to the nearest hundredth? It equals 5.78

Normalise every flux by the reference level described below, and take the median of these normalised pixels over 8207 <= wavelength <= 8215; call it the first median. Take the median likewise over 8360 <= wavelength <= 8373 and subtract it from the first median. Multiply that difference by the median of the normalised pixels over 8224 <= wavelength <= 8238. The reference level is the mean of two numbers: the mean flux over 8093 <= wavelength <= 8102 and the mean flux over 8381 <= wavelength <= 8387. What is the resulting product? 0.10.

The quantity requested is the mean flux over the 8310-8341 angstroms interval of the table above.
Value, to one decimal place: 19.3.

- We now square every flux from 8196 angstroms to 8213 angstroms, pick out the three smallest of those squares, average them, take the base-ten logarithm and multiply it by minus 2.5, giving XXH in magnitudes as -6.15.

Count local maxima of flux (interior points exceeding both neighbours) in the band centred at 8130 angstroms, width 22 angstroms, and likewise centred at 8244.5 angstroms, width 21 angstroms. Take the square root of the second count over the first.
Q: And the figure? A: 1.00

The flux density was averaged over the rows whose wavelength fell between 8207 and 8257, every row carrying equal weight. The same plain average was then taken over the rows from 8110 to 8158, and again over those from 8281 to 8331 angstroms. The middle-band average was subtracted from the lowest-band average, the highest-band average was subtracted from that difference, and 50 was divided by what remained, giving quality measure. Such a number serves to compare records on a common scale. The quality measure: -2.52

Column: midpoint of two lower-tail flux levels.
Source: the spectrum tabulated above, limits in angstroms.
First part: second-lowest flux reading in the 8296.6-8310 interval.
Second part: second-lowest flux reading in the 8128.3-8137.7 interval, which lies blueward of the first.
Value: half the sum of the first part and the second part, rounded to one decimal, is 18.5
